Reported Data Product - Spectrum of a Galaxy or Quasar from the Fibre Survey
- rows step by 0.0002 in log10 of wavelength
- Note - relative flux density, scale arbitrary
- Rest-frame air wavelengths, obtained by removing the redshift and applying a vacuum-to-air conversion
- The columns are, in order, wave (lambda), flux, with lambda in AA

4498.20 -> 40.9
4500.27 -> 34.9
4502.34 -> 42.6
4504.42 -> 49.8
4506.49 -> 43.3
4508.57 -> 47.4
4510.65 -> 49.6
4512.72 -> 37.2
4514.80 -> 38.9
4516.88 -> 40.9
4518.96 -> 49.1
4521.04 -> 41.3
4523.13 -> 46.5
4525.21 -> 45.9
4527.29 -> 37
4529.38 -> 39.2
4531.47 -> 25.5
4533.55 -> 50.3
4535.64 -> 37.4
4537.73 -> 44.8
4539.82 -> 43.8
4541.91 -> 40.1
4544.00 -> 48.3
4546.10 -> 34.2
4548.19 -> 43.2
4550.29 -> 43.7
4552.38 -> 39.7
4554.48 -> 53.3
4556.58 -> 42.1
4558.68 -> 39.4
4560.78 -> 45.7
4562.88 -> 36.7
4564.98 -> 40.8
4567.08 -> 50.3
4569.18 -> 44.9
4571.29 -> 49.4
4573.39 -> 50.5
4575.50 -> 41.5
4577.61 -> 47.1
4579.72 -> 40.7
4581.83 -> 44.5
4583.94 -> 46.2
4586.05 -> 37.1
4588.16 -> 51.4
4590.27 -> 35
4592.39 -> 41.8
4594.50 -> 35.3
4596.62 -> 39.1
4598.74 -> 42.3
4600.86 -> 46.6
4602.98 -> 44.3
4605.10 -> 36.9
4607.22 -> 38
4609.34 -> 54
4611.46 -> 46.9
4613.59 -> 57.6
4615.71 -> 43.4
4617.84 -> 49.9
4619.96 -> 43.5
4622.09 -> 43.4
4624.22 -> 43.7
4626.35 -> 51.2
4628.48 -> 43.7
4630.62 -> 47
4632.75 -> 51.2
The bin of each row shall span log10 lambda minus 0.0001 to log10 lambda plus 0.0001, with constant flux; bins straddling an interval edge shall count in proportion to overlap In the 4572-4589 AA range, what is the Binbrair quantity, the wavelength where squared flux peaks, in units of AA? 4588.16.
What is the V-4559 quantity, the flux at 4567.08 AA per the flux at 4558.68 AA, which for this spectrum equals 1.28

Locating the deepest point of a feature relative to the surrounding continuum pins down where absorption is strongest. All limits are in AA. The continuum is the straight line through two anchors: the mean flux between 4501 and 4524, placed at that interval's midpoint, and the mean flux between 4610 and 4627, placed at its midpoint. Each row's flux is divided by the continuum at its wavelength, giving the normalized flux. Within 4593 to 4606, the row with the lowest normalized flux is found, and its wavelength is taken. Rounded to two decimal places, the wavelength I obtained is 4594.50 AA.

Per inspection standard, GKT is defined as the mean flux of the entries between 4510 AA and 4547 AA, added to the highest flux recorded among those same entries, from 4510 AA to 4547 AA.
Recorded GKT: 92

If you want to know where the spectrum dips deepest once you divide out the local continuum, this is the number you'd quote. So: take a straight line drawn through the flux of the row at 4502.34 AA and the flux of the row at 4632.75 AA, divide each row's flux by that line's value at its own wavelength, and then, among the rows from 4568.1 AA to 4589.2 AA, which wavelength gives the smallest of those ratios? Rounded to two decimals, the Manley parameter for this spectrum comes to 4586.05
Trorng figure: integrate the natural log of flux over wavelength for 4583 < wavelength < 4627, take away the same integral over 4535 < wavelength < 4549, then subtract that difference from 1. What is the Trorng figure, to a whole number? -113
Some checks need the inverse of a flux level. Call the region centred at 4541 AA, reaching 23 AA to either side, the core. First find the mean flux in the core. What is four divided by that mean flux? 0.095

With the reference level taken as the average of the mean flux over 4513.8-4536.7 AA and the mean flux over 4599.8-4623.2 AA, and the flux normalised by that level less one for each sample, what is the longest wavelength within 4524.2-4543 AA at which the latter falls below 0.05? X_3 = 4541.91 AA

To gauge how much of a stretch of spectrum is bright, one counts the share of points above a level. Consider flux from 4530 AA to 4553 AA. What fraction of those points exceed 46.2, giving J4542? 0.18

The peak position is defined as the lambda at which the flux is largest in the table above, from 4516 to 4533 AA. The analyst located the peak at 4518.96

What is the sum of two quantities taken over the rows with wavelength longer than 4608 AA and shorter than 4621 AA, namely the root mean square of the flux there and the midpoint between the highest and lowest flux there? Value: 100.0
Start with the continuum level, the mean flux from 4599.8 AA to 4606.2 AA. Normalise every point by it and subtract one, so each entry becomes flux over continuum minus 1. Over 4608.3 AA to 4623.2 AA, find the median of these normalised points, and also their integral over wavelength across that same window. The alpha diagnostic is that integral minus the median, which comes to 1.9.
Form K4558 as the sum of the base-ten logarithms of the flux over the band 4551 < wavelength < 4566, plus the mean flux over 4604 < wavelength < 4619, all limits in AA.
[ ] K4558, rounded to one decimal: 58.1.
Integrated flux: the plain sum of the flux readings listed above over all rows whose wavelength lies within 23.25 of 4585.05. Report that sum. 940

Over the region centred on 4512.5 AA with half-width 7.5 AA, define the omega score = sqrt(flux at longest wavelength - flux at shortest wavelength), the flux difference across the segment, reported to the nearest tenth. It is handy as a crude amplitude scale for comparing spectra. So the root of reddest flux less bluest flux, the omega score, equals 2.4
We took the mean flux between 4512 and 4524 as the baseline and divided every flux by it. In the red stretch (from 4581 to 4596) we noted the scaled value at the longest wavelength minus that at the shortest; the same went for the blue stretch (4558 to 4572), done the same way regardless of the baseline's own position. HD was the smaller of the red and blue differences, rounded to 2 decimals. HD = -0.22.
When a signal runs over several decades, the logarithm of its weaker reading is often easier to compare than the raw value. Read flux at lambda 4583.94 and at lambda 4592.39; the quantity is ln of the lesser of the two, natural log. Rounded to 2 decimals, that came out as 3.73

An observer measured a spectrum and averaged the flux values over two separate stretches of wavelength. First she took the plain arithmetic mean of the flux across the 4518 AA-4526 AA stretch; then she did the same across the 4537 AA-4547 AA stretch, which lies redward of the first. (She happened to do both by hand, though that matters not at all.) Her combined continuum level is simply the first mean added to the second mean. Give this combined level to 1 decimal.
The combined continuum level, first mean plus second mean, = 87.9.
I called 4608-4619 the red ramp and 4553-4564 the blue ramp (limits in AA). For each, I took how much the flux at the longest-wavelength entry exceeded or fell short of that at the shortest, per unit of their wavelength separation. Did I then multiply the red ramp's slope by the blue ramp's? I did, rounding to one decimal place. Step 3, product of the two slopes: 1.0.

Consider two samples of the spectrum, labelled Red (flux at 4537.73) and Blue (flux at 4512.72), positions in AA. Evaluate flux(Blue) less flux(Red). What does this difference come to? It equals -7.6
